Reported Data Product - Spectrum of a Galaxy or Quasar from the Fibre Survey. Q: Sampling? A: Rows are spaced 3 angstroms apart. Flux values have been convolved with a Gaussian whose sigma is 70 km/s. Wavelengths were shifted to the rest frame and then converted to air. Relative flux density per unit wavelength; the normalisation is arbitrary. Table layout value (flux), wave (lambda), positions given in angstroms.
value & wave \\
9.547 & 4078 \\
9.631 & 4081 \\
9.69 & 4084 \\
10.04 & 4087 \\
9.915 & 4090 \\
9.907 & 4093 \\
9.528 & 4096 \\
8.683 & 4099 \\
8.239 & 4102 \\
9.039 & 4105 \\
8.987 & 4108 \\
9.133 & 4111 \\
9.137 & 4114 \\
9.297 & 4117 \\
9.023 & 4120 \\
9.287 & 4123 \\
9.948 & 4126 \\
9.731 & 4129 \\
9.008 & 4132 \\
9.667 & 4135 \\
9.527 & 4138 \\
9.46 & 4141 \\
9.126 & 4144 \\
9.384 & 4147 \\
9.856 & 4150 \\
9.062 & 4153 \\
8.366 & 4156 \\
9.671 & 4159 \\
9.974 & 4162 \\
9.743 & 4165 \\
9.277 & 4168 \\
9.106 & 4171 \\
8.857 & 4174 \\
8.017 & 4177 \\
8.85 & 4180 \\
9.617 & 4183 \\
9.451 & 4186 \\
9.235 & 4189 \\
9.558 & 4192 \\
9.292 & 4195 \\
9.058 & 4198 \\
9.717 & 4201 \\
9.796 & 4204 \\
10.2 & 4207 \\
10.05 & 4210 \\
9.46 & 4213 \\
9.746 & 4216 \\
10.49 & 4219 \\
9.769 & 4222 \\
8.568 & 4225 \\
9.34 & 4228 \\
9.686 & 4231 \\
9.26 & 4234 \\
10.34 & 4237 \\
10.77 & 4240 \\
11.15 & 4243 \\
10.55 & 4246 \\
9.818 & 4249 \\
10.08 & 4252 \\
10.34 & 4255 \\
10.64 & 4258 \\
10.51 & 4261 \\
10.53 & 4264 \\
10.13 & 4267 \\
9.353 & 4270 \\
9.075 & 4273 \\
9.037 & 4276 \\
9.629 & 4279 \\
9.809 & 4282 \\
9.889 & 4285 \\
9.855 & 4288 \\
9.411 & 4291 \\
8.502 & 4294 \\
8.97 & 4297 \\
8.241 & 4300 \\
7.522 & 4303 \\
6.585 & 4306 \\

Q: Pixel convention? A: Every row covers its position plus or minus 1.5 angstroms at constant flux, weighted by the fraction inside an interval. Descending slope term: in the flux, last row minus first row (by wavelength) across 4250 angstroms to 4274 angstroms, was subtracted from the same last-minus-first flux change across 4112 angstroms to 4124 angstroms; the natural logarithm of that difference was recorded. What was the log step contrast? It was 0.14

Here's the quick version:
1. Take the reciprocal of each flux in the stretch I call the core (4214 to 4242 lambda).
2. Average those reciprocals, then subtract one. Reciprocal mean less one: -0.897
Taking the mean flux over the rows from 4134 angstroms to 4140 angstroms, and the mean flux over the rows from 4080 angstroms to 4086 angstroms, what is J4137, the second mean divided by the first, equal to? 1.01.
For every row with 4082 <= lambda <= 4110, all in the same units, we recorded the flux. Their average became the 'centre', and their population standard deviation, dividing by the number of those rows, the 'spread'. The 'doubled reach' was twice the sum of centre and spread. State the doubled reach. 19.9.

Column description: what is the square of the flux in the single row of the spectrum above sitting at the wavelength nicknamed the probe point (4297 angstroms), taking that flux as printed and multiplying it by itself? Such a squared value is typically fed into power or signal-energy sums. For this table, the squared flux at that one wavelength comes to 80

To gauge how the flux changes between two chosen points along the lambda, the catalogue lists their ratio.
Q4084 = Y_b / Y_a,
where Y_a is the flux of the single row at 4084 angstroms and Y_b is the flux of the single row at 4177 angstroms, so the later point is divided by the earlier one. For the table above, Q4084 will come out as 0.83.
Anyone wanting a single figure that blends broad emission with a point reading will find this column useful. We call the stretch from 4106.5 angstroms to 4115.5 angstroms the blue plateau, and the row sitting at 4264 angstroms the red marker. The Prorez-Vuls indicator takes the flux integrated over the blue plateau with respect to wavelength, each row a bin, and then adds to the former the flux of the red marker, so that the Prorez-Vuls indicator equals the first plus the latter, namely 92.3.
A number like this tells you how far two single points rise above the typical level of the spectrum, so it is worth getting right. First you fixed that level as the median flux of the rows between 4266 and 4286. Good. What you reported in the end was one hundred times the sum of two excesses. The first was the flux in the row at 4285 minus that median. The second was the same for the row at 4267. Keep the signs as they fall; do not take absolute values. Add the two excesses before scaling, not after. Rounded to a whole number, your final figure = 76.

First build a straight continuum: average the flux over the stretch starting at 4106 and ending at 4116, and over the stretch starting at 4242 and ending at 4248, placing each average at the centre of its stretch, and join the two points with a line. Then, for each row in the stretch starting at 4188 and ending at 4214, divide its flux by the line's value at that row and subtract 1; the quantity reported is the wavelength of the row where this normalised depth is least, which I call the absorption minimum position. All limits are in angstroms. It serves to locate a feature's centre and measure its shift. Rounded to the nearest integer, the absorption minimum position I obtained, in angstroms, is 4198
